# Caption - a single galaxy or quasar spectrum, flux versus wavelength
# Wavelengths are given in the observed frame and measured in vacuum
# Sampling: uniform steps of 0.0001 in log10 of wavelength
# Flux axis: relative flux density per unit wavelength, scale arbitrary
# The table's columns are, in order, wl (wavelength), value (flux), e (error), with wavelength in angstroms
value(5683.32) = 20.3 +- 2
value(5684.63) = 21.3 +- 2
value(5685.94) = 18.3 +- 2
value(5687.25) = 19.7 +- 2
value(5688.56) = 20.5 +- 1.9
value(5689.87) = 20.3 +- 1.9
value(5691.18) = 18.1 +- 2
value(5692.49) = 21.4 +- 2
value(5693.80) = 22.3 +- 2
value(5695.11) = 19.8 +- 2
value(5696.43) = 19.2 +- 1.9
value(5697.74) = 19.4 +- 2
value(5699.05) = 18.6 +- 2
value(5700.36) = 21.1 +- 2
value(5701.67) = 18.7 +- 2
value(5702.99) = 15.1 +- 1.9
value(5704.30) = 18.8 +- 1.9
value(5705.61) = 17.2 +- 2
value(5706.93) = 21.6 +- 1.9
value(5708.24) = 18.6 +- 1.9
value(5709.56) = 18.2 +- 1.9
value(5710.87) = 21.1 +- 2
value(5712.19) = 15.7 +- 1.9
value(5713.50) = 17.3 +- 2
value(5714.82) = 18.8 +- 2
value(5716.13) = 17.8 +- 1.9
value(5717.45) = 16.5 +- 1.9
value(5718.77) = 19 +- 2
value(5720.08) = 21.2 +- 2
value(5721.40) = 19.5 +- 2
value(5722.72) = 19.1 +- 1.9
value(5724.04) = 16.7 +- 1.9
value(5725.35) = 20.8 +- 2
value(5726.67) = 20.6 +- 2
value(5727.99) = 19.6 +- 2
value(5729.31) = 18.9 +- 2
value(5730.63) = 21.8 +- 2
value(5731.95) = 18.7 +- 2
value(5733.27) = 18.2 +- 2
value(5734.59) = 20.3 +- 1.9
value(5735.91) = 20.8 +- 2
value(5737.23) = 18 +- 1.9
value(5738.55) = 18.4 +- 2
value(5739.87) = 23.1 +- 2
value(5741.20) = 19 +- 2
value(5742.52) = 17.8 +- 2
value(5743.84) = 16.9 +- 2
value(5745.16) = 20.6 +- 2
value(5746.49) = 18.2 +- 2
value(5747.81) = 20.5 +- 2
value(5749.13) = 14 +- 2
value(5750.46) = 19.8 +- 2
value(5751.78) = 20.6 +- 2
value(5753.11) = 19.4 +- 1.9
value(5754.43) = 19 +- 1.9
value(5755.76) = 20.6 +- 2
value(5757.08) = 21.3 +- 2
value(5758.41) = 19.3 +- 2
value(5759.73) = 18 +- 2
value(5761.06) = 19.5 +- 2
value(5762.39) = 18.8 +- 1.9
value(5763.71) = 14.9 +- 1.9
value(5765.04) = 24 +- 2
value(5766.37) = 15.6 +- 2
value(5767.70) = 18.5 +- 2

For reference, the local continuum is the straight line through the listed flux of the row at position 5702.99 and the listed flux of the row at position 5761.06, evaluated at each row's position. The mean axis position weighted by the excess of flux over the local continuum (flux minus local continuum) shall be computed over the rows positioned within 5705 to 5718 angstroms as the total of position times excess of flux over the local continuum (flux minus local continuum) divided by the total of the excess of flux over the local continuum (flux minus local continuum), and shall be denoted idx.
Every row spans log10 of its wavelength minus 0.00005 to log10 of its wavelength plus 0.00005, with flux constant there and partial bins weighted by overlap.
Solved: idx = 5710.1 angstroms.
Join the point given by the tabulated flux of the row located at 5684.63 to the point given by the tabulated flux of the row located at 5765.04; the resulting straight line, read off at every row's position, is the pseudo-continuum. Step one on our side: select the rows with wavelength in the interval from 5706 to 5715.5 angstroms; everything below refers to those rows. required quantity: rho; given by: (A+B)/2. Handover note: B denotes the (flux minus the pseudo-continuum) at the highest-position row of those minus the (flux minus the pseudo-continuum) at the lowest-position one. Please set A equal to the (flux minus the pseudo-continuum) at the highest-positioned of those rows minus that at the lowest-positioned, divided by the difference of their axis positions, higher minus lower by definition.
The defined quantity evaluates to -1.7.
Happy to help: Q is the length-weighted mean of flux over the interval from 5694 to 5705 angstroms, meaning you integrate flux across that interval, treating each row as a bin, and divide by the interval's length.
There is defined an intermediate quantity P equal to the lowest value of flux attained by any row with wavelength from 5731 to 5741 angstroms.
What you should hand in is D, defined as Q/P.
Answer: 1.05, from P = 18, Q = 19.0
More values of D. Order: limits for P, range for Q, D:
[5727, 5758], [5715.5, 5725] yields 1.33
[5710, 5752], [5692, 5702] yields 1.43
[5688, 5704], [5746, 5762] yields 1.27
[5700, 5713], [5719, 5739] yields 1.29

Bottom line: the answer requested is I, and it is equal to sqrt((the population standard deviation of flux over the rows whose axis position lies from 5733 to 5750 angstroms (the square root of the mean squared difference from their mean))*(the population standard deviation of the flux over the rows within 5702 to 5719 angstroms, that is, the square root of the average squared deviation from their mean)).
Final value 1.97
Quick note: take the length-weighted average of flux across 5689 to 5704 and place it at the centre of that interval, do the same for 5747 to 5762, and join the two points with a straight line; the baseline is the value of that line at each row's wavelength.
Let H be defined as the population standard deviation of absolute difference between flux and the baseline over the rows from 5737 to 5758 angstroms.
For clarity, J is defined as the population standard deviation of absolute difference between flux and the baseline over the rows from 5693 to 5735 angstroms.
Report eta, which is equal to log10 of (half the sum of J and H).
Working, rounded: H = 1.3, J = 1.07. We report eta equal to 0.074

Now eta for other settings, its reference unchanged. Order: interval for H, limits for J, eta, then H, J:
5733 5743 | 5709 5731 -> -0.002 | 1.0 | 1.02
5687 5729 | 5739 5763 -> 0.075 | 1.1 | 1.32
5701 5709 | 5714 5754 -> 0.086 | 1.3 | 1.13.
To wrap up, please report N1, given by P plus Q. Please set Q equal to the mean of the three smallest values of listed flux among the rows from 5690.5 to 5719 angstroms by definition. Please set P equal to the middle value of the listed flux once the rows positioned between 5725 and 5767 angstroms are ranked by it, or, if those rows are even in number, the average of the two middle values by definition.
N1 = 35.1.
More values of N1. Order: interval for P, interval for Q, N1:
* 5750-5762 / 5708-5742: 35.8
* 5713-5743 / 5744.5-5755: 36.1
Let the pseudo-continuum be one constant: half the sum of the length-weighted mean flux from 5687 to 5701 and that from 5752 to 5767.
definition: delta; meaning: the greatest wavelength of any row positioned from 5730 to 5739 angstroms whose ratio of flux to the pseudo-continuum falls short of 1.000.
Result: 5738.55 angstroms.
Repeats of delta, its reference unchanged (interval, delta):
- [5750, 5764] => 5763.71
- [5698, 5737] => 5733.27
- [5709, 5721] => 5718.77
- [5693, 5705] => 5704.30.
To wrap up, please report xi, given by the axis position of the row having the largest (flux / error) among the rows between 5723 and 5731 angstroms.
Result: 5730.63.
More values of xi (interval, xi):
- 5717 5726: 5720.08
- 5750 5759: 5757.08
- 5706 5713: 5706.93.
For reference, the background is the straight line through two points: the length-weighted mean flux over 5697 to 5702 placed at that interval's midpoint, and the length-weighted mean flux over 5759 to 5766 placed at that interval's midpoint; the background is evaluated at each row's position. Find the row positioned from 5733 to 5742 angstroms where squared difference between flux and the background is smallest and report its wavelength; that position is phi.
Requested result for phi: 5741.20 angstroms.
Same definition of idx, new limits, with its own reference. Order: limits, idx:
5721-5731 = 5726.5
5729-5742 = 5735.0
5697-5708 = 5702.1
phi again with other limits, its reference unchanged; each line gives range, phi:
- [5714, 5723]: 5721.40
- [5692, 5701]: 5697.74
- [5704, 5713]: 5704.30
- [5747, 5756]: 5754.43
